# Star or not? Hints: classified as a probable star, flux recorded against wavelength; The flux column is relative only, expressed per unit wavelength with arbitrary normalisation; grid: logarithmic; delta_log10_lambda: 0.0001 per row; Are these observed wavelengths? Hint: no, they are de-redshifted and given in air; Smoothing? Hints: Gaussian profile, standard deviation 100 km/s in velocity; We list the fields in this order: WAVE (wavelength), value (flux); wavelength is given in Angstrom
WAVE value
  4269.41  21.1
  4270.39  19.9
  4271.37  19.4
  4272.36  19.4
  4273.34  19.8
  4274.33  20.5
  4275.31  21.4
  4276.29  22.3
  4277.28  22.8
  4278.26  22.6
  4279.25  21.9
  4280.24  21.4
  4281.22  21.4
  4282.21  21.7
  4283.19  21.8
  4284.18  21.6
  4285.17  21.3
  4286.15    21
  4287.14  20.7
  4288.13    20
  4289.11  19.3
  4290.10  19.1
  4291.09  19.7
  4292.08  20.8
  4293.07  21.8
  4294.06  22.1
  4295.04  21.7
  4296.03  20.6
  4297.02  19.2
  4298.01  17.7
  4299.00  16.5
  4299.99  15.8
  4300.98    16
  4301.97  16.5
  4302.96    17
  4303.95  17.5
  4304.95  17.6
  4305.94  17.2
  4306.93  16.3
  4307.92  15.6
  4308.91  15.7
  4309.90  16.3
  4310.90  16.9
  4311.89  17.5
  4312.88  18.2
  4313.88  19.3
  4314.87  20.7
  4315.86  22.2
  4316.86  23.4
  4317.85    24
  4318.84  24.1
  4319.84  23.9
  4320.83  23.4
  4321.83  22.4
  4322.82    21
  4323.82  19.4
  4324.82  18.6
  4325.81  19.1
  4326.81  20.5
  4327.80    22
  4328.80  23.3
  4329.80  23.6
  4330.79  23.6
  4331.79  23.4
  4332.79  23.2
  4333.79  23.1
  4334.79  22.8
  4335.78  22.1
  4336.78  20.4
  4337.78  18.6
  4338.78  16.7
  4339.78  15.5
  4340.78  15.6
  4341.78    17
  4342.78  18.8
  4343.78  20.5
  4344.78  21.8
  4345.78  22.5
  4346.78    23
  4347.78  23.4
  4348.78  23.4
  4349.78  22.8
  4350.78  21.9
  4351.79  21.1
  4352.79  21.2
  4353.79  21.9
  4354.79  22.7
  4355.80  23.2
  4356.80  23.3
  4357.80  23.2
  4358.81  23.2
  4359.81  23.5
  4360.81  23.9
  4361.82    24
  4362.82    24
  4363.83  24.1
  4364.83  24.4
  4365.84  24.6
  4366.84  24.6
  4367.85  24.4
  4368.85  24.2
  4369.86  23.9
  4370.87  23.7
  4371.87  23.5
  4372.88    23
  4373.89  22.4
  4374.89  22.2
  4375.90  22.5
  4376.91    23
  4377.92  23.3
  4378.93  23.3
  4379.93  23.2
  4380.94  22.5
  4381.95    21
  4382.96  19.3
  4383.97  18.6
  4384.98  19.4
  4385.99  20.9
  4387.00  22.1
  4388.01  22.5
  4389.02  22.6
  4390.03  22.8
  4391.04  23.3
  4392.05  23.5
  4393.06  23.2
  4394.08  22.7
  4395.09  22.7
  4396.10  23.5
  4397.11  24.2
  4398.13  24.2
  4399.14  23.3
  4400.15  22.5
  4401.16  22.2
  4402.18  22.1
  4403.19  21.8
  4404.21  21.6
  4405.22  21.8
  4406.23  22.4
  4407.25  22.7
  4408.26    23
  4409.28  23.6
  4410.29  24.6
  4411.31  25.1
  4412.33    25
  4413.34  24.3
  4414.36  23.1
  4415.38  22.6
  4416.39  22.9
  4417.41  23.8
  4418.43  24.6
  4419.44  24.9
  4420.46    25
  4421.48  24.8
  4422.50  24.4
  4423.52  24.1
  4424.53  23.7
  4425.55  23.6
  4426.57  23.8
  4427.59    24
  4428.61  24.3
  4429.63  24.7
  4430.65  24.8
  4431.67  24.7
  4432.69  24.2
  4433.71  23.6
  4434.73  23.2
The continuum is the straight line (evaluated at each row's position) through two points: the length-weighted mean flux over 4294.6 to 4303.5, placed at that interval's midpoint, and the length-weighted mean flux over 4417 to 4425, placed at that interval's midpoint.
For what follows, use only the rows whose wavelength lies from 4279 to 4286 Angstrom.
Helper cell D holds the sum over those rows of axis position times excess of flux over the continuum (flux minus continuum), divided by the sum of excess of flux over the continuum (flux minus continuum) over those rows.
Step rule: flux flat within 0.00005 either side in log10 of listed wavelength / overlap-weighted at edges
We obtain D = 4282.1 Angstrom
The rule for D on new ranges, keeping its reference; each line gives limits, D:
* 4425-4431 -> 4427.1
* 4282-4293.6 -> 4287.0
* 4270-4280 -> 4275.4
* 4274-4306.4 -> 4282.0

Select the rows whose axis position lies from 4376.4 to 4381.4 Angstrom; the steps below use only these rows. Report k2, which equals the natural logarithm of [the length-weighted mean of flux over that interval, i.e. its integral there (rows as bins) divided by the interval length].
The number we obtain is 3.14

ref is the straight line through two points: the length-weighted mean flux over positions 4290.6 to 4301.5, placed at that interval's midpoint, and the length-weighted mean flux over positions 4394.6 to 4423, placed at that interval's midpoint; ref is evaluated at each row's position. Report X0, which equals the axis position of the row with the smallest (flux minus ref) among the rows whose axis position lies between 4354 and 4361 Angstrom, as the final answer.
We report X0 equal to 4354.79 Angstrom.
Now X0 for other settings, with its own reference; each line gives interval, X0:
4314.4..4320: 4314.87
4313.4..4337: 4324.82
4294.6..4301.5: 4299.99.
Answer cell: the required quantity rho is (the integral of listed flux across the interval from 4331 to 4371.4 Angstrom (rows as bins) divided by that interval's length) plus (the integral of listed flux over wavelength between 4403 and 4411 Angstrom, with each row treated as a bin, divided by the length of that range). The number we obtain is 44.9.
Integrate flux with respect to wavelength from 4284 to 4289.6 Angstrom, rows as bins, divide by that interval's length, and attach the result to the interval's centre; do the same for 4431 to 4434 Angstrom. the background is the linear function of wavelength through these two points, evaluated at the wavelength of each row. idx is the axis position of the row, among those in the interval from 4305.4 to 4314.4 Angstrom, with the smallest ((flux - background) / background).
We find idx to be 4307.92 Angstrom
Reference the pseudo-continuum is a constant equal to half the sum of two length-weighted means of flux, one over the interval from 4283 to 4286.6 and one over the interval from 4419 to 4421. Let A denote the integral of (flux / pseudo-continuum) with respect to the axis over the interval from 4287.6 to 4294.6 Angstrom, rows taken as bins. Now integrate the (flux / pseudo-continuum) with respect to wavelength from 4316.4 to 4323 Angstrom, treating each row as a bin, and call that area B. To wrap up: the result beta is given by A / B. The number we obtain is 0.93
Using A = 6.2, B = 6.6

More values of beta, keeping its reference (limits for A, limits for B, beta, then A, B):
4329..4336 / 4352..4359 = 1.03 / 7.0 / 6.8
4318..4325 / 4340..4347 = 1.13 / 6.7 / 5.9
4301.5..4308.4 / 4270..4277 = 0.81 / 5.0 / 6.2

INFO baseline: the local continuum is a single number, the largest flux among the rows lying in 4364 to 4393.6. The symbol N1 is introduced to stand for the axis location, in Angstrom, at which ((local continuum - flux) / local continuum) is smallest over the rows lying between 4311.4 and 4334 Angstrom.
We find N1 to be 4318.84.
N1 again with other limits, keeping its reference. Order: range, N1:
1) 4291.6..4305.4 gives 4294.06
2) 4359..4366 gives 4365.84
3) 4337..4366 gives 4365.84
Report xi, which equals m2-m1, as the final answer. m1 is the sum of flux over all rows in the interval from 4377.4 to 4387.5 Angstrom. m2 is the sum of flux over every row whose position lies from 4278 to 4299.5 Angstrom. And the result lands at 240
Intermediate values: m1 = 214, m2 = 454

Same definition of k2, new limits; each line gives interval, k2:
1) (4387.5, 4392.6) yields 3.13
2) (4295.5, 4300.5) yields 2.89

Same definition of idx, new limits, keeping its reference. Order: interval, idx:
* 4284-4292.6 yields 4290.10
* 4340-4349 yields 4340.78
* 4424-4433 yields 4425.55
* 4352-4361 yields 4352.79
